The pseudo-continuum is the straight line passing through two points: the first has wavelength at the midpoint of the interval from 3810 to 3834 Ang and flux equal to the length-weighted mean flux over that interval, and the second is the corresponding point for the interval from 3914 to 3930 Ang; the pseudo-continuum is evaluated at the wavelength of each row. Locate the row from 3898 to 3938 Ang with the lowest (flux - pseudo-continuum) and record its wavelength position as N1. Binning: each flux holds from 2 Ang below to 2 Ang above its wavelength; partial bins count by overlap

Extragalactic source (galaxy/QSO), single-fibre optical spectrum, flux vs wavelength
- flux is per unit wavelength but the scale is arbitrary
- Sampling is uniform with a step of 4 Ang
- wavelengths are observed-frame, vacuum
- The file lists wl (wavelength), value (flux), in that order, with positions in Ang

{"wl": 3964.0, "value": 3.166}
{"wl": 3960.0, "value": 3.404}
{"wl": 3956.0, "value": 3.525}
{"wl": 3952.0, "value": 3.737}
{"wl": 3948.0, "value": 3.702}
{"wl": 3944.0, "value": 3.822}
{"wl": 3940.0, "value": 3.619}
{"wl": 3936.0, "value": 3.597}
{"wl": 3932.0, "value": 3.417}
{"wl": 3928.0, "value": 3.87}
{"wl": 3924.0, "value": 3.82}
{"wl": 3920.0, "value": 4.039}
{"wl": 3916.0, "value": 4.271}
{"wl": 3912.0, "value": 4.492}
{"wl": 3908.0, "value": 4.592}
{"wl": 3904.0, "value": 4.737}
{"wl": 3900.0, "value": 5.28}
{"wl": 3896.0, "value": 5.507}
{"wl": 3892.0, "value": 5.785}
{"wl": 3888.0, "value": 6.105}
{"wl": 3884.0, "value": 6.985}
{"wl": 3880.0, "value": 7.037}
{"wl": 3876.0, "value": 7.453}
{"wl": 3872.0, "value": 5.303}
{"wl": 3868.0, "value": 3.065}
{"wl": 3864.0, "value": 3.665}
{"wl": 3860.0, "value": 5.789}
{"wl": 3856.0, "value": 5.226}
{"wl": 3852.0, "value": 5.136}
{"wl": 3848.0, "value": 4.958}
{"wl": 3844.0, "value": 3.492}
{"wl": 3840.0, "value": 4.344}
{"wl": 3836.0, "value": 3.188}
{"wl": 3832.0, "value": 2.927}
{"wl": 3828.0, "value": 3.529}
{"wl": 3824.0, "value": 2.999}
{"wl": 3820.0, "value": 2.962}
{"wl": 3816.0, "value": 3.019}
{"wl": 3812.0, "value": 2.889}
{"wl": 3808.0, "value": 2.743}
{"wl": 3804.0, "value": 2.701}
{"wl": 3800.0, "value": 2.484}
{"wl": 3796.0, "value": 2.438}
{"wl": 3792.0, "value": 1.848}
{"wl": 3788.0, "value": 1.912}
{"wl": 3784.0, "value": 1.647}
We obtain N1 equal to 3932.0 Ang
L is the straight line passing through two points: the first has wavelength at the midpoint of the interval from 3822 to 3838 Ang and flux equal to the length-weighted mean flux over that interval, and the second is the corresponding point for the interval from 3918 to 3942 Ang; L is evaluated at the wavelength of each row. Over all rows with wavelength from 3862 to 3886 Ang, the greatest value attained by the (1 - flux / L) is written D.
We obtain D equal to 0.09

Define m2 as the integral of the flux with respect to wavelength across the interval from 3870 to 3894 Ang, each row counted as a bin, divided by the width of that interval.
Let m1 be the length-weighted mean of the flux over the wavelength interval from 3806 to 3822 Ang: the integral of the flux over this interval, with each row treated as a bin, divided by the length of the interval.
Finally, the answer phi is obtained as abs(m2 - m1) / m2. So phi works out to 0.55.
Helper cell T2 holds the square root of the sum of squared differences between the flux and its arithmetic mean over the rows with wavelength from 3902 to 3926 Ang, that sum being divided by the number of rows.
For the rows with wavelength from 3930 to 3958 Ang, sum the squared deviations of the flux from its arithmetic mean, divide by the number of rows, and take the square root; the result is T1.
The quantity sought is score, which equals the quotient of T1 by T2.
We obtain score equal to 0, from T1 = 0.1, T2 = 0.32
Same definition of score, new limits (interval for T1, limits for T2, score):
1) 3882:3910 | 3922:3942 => 5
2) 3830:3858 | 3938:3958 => 9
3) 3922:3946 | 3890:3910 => 0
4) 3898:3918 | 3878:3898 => 1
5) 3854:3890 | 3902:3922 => 6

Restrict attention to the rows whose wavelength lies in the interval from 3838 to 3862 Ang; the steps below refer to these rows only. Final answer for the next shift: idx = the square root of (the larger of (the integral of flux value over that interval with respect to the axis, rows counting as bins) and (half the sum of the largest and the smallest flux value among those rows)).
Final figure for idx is 10.8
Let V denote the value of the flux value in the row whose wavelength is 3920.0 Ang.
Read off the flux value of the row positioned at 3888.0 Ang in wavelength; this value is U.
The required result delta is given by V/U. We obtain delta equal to 0.7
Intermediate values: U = 6.105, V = 4.039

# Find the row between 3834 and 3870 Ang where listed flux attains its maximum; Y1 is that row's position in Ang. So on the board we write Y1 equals 3860.0 Ang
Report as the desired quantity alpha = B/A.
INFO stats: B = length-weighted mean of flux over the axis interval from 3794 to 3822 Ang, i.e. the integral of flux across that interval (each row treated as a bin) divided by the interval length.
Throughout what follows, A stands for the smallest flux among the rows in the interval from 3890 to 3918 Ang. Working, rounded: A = 4.271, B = 2.7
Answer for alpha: 0.6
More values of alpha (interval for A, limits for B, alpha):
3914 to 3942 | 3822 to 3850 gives 1.1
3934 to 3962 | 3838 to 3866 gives 1.4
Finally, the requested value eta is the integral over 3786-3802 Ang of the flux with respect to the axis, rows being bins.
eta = 35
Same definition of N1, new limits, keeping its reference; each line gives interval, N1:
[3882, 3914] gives 3912.0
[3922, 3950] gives 3932.0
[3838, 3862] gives 3844.0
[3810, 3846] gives 3832.0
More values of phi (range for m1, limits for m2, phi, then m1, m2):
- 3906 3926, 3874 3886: 0.41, 4.2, 7.2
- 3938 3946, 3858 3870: 0.11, 3.7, 4.2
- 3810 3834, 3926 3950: 0.17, 3.1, 3.7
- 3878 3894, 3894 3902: 0.20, 6.5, 5.4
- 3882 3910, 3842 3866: 0.18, 5.6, 4.7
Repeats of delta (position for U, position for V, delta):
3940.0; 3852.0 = 1.4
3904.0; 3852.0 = 1.1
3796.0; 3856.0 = 2.1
